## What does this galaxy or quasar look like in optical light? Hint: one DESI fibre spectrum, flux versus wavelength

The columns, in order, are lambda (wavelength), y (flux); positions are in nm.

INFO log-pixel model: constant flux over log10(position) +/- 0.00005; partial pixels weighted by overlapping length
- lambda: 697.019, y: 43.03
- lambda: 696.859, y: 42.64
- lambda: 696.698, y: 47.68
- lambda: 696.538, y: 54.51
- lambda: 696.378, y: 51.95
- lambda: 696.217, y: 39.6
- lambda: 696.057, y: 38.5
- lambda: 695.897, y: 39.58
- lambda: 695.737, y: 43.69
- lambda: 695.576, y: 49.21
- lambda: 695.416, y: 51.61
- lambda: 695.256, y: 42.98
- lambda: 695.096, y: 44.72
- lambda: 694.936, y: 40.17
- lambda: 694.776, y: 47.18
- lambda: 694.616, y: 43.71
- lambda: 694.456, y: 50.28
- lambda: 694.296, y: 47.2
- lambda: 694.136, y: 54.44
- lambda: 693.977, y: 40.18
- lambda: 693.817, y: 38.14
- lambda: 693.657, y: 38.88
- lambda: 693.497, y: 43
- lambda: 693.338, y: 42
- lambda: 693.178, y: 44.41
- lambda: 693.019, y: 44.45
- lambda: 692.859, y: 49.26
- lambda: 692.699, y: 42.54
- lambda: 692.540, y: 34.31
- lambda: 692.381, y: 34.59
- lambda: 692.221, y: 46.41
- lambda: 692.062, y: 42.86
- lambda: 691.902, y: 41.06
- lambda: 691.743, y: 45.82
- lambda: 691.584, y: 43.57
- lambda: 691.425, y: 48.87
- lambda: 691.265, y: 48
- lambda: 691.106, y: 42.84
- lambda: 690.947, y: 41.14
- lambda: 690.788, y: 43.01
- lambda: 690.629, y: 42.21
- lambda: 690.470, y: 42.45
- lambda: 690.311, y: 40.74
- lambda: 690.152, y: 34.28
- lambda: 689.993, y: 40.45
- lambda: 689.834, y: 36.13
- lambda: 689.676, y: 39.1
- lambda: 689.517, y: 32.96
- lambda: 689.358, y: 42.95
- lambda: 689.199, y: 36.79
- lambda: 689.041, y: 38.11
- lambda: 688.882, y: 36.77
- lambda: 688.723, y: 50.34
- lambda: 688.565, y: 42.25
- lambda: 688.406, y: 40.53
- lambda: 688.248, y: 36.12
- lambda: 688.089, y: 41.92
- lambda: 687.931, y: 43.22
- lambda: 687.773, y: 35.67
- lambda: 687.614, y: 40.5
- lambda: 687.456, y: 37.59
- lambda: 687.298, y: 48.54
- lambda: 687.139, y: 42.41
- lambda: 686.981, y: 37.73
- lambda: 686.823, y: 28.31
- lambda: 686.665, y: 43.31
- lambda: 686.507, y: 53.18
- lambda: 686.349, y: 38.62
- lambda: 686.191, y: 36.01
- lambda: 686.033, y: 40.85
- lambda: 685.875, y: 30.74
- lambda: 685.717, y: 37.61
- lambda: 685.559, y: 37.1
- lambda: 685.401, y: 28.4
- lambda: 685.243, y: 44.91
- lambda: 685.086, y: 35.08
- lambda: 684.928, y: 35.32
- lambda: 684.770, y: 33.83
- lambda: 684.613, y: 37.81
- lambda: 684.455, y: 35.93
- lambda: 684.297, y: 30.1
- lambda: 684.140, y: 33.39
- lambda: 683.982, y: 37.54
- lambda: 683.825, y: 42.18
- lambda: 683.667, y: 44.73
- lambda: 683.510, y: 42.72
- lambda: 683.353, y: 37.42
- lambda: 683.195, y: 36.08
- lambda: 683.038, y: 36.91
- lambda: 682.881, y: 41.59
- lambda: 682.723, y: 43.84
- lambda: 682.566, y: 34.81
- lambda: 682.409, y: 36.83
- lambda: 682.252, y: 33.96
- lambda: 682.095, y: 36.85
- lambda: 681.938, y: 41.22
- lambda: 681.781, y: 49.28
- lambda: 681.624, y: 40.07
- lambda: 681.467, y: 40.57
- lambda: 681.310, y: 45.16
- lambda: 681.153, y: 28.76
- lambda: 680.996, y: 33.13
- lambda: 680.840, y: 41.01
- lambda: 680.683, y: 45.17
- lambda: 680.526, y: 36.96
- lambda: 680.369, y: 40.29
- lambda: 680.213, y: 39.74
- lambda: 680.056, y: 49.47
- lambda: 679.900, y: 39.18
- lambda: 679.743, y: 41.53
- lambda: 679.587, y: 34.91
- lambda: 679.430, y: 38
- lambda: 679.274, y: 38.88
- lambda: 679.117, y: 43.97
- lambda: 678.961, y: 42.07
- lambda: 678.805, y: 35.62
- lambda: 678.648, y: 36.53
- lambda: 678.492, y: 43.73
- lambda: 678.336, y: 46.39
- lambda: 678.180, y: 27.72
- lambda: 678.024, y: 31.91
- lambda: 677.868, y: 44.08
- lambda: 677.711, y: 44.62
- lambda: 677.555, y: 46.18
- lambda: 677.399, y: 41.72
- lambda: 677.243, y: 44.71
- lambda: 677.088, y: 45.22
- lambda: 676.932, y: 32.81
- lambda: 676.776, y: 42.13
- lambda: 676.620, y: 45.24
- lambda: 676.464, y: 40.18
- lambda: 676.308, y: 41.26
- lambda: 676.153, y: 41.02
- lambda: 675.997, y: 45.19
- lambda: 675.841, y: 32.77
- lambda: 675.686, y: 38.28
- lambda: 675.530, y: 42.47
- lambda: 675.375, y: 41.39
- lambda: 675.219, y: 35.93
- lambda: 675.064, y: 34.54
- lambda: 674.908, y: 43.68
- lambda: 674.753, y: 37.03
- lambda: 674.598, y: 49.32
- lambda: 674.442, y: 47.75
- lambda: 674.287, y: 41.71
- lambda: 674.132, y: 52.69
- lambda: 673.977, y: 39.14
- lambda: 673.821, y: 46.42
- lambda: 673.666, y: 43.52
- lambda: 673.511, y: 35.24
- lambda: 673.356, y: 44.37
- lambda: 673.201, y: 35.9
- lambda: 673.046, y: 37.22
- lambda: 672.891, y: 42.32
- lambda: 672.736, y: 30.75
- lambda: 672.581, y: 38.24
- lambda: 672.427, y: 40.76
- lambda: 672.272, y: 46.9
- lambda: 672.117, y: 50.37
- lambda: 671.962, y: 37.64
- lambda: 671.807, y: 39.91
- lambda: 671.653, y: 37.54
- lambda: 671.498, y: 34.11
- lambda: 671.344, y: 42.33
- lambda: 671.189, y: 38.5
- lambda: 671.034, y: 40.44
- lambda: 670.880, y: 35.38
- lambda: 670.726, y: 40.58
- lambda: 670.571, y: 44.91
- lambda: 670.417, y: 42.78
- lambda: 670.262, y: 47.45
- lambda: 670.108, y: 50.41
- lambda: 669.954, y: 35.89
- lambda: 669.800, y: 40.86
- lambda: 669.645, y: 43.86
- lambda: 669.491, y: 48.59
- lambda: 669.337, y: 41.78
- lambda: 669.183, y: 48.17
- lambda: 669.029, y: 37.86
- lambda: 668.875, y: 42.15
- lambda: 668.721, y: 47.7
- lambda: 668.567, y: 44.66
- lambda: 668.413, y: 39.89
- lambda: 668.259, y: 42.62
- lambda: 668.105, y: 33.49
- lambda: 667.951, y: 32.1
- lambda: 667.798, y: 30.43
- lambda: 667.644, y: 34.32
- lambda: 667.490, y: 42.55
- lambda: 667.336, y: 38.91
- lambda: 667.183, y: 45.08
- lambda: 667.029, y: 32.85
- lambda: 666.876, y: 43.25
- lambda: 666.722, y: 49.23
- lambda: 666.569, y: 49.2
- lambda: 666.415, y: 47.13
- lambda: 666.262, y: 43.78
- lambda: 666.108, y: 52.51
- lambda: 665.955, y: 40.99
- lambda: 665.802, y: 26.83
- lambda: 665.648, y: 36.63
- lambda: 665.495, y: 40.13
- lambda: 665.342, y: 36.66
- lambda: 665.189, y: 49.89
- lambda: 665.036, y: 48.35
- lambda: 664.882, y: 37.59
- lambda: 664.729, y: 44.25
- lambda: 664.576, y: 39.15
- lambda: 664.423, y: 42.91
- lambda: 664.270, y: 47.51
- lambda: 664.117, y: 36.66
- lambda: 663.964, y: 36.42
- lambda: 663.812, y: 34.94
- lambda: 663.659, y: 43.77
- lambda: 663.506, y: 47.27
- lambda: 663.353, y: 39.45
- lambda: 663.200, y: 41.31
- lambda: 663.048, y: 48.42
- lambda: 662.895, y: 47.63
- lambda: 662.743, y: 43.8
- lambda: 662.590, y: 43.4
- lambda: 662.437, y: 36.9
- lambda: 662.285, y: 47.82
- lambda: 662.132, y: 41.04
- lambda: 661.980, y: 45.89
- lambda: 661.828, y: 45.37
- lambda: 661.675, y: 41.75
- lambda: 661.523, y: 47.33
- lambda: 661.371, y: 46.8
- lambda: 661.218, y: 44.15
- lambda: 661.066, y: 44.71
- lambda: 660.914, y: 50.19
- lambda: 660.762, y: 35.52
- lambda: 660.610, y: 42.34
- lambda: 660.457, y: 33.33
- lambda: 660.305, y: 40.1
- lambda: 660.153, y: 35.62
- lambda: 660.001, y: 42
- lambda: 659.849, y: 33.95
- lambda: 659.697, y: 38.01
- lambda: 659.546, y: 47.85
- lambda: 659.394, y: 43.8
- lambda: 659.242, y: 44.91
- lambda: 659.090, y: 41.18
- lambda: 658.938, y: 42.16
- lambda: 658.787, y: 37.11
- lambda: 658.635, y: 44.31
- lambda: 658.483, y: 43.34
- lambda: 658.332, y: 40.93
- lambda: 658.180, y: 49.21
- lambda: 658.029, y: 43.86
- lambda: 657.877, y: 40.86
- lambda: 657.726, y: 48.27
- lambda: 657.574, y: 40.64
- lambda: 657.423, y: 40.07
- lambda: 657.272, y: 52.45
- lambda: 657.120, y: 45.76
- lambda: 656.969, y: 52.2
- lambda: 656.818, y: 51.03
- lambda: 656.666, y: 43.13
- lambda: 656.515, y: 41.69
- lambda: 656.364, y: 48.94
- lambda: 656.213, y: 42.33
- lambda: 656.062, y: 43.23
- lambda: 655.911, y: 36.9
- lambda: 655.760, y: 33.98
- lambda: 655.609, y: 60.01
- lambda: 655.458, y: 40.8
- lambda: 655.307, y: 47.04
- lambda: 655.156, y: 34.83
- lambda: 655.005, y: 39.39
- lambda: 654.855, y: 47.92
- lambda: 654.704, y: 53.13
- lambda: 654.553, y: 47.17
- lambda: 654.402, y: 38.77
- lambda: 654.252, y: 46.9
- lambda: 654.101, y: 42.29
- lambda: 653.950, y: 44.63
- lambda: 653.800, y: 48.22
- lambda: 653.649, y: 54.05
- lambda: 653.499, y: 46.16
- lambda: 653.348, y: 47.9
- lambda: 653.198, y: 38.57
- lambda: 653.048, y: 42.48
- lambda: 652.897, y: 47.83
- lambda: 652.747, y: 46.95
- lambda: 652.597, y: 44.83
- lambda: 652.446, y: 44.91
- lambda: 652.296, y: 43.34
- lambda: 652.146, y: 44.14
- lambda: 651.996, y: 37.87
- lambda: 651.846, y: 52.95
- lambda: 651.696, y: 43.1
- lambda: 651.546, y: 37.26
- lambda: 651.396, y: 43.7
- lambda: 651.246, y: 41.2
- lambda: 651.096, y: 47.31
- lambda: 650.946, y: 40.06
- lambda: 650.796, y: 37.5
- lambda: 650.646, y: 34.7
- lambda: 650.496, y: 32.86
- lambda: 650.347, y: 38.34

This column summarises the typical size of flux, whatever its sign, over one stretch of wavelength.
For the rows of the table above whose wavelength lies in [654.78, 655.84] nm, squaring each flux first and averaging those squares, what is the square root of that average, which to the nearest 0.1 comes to 44.2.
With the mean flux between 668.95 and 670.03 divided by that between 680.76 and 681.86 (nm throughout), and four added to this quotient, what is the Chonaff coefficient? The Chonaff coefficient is 5.07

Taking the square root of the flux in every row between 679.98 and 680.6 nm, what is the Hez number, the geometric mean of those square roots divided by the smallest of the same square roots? 1.06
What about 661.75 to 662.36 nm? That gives 1.05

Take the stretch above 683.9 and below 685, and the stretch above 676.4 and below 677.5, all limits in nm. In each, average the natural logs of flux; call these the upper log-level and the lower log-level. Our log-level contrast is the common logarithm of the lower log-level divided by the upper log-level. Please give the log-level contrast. 0.021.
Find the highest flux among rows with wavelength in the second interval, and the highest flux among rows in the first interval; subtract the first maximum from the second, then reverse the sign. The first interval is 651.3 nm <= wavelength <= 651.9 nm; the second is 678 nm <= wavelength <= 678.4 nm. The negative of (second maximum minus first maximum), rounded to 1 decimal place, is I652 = 6.6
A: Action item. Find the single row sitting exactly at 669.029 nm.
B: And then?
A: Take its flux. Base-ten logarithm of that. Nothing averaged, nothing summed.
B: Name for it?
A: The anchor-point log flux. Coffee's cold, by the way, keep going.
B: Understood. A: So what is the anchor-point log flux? 1.58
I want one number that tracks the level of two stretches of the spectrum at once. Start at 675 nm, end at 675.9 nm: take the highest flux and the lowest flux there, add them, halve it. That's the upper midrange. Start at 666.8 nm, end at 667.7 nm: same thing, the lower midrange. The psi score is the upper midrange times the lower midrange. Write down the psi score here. 1466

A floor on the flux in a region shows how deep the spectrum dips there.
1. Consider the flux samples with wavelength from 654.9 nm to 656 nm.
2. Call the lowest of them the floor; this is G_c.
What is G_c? 33.98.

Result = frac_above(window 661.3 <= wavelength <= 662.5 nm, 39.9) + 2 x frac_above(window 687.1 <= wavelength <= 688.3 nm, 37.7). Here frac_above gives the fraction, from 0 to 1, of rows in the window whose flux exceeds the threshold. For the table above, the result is 2.1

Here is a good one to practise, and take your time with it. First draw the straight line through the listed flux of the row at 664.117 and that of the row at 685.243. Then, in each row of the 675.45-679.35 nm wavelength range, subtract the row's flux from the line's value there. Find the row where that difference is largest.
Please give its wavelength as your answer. 678.180 nm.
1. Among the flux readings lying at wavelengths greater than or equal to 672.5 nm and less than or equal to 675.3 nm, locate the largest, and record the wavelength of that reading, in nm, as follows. 674.132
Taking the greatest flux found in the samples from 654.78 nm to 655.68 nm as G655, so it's 60.01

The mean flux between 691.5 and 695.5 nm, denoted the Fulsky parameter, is 43.8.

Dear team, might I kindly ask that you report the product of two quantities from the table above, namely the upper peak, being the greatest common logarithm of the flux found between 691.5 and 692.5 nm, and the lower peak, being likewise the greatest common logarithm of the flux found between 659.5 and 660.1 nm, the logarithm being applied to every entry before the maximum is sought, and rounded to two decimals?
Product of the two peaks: 2.80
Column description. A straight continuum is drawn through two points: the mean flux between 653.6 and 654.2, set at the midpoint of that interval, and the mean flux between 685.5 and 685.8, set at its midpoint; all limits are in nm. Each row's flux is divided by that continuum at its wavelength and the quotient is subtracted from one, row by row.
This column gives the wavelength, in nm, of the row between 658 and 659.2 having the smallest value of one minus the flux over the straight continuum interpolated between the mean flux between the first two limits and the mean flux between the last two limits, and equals 658.180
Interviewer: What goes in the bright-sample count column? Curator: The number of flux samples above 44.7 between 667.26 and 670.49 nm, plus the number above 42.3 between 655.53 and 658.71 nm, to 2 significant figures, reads 19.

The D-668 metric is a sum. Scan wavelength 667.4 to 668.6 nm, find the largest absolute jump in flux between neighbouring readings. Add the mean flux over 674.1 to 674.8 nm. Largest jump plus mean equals 54.8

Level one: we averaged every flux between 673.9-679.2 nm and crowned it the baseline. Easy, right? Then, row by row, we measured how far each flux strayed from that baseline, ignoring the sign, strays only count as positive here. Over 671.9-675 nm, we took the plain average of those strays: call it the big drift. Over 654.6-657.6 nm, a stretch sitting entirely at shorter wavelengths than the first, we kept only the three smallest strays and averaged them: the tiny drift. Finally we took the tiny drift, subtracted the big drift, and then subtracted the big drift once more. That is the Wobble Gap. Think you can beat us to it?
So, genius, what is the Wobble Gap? -9.0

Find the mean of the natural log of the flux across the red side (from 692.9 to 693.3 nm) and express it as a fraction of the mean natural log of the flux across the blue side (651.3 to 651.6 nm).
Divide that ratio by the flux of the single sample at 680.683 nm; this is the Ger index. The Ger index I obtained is 0.023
